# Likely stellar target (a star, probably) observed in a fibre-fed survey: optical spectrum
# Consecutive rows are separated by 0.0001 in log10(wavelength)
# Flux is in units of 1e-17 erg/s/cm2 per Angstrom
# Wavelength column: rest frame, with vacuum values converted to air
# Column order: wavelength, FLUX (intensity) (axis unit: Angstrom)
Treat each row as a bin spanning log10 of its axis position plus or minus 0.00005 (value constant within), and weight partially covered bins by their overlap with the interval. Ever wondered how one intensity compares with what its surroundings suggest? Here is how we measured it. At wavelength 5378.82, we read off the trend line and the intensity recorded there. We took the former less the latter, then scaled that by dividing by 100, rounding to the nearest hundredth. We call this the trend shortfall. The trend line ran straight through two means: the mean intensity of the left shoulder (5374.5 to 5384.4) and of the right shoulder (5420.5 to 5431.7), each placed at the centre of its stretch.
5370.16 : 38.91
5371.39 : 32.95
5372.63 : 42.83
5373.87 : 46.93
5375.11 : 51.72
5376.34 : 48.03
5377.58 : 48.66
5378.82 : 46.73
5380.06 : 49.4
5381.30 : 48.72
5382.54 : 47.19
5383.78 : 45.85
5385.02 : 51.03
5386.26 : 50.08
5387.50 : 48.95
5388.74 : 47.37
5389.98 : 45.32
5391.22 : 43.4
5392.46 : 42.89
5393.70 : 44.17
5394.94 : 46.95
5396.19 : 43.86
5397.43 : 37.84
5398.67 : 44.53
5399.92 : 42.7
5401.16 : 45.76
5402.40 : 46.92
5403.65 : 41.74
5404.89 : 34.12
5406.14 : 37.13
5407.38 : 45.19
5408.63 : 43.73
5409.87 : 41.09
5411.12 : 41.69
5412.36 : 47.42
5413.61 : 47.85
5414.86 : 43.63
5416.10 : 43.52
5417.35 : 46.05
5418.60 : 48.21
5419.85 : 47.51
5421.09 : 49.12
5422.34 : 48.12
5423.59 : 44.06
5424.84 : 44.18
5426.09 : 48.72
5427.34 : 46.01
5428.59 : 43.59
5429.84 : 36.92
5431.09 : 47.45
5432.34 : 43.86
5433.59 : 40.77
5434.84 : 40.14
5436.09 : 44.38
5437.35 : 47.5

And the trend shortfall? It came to 0.02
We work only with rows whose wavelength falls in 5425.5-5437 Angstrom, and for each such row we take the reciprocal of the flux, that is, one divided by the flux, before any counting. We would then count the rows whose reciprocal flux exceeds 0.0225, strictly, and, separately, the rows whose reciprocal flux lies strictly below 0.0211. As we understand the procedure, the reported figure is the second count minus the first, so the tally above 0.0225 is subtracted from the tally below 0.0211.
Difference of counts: -4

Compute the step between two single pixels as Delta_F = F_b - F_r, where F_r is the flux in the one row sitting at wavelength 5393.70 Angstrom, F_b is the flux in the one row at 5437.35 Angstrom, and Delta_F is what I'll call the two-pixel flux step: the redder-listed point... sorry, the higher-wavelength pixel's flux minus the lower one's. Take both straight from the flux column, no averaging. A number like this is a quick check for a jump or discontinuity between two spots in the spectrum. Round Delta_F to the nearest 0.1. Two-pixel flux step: 3.3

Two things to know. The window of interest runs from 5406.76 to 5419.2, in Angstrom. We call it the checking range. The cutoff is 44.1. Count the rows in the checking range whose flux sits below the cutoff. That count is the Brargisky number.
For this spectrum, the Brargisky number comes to 5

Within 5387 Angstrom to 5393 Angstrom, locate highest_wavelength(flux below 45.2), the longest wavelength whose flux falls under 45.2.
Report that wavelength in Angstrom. 5392.46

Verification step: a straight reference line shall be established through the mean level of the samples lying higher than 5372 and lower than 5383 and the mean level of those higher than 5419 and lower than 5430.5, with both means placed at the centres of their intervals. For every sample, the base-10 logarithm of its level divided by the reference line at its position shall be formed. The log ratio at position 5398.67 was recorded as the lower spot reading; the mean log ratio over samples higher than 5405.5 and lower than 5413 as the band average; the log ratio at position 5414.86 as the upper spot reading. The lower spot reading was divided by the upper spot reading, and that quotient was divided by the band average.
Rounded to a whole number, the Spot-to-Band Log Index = -27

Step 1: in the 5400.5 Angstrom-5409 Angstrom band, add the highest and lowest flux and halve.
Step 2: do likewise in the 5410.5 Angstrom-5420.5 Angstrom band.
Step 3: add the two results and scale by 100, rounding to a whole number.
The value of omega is 8547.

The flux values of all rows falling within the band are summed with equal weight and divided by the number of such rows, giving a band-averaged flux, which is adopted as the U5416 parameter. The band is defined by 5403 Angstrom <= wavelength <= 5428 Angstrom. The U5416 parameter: 44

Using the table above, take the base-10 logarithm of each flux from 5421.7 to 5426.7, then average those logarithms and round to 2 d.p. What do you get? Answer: 1.66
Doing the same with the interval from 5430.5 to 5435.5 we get 1.63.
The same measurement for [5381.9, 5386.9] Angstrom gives 1.69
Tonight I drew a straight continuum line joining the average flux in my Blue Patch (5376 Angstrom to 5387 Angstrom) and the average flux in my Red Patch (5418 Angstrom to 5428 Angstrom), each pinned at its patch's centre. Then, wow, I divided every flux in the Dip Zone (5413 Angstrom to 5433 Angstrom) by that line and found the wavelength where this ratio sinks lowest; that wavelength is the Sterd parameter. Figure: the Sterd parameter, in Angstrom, 5429.84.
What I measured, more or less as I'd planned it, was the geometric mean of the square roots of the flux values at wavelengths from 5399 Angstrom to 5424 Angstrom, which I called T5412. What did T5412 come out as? 6.64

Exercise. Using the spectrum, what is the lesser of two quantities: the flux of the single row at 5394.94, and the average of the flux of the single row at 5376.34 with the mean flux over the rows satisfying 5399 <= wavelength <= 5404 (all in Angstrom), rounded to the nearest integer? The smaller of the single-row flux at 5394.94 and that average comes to 46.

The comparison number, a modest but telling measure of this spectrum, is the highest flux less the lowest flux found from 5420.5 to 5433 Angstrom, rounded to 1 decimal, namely 12.2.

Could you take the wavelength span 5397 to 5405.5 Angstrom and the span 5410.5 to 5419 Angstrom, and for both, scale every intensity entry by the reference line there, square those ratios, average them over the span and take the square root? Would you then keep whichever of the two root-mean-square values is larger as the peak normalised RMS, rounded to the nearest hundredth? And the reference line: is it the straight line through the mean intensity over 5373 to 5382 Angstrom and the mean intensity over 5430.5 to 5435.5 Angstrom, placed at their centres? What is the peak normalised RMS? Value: 1.02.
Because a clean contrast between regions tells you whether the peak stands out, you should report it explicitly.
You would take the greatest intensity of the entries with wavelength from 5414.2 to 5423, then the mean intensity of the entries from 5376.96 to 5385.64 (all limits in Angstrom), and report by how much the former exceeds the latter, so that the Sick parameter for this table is 0.9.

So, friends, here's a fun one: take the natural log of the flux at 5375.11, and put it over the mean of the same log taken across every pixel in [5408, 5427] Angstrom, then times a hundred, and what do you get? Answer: 103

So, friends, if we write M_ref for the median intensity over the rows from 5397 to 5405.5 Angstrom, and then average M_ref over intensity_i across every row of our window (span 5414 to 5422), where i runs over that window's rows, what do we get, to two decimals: 0.92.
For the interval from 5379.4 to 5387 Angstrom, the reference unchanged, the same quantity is 0.88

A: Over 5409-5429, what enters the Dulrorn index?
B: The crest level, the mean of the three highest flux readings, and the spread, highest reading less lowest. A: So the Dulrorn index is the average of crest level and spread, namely 28.4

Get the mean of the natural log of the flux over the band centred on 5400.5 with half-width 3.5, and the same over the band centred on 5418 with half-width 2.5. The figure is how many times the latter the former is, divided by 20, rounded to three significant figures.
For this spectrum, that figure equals 0.0491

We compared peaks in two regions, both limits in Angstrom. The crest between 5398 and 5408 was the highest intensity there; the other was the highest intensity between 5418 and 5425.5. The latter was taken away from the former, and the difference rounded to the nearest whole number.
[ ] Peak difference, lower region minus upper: -2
